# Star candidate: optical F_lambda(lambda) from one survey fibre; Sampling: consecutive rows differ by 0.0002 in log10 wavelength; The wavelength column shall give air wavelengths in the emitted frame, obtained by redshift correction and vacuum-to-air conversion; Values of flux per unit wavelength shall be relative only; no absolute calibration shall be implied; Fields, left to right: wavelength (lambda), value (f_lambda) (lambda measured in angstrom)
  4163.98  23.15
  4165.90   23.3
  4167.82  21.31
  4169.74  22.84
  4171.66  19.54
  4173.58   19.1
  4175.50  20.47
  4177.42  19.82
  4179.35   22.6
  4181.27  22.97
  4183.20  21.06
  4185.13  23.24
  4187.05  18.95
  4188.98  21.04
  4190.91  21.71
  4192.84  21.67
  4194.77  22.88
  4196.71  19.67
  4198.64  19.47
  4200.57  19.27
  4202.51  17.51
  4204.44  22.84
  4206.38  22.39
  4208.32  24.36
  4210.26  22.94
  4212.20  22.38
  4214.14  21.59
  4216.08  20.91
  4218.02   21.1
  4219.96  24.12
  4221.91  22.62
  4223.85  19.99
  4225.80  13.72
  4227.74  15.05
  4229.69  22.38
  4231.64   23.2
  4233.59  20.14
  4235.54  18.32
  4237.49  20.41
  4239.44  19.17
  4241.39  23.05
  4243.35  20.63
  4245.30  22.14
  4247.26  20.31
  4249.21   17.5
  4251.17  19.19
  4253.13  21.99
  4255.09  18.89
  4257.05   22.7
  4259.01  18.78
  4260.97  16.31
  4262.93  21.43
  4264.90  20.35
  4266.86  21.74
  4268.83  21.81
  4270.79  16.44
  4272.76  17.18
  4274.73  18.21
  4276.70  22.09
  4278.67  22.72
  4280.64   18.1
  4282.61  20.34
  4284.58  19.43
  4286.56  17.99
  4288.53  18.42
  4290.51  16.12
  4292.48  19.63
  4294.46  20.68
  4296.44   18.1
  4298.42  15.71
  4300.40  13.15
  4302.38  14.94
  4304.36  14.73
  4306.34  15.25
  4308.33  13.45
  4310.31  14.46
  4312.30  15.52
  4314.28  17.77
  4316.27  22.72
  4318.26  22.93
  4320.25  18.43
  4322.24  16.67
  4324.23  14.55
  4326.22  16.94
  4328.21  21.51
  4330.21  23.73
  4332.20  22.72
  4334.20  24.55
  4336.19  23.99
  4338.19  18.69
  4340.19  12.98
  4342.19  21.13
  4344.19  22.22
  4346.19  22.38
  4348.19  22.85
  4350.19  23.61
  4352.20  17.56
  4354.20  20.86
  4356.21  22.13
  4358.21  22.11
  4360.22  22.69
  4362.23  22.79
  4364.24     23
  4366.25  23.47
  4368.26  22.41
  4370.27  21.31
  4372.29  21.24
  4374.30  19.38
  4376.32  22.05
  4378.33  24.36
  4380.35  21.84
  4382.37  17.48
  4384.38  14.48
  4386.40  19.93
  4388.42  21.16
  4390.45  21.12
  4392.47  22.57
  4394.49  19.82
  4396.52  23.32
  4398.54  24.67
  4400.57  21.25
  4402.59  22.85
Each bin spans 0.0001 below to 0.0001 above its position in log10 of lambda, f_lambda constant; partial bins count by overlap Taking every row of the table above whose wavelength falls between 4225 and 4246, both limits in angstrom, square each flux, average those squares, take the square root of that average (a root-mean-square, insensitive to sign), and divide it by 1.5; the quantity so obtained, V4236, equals 13.4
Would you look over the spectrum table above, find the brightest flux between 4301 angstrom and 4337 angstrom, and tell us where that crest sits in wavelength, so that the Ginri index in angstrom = 4334.20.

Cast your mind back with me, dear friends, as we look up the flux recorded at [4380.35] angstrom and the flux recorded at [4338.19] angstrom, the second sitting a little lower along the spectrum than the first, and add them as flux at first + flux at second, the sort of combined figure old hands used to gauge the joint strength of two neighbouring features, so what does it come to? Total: 40.5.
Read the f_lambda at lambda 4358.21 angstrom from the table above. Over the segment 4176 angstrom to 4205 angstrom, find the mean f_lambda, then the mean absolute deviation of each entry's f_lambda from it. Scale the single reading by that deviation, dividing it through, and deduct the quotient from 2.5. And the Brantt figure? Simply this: -12.3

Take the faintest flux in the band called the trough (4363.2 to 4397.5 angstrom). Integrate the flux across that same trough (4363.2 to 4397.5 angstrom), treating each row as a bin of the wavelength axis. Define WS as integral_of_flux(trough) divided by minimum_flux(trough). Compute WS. 50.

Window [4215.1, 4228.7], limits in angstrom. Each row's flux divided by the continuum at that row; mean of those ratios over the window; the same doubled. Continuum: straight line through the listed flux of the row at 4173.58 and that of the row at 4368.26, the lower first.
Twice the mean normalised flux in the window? 1.97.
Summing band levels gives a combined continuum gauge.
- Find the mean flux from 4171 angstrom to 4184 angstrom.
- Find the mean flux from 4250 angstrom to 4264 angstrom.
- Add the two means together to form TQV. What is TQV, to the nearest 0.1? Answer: 40.7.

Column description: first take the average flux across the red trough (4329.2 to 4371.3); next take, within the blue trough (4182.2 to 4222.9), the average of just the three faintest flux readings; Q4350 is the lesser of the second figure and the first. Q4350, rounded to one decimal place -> 18.6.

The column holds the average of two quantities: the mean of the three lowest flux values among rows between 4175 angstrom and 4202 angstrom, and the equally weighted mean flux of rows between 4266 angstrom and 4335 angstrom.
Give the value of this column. 18.9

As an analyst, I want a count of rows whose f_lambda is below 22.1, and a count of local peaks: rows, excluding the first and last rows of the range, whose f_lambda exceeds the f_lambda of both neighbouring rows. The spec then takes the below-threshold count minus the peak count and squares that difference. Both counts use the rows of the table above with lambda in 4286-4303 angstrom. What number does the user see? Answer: 49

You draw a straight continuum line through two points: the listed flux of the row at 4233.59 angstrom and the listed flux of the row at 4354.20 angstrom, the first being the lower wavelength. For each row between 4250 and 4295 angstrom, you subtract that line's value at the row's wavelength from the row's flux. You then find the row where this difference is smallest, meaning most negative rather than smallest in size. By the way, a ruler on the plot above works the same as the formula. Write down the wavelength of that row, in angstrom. 4290.51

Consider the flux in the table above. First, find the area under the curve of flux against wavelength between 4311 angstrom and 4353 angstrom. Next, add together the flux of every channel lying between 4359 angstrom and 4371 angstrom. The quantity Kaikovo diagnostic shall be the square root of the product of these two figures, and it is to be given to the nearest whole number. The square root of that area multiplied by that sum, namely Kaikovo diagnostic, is 339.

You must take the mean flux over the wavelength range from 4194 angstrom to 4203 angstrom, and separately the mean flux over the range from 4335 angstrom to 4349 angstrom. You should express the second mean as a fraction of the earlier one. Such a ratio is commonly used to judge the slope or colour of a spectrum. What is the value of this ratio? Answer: 1.04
